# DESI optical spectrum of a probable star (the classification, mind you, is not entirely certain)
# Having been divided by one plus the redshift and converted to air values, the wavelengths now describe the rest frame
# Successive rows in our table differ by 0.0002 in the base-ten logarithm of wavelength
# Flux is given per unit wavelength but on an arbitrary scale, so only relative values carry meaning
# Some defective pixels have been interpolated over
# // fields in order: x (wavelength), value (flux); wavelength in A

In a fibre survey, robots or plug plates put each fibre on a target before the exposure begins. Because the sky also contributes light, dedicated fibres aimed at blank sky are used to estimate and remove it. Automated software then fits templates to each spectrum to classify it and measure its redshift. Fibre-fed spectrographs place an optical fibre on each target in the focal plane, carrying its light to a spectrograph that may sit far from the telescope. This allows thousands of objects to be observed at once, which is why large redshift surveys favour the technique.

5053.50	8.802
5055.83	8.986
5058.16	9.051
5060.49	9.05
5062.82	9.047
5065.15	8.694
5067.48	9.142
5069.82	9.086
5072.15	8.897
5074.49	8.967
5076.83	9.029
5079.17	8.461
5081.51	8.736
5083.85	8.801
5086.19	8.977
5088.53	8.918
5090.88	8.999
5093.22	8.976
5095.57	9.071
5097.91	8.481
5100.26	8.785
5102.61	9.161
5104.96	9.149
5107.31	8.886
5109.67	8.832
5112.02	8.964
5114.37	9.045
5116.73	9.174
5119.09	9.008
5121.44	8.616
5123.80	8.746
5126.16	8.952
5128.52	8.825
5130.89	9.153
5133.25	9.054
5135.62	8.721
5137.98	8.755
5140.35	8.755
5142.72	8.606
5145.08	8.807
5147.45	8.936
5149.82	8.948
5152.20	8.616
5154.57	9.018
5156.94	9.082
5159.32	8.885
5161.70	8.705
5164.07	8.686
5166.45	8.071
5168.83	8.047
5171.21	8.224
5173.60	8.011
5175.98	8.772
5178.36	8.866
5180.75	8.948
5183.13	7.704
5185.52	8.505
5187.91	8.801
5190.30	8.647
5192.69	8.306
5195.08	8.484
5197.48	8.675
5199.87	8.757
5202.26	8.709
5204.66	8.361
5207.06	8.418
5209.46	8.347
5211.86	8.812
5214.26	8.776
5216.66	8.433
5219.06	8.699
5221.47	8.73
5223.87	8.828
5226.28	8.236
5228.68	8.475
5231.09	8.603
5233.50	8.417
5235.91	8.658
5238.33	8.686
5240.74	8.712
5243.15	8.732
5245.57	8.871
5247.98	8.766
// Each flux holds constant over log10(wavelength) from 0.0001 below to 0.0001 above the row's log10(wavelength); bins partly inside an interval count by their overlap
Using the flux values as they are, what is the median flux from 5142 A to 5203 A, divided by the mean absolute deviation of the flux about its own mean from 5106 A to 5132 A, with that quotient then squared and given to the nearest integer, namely 4271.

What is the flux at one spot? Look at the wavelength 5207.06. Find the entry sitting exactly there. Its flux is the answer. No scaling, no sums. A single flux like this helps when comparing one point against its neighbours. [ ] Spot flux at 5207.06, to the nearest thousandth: 8.418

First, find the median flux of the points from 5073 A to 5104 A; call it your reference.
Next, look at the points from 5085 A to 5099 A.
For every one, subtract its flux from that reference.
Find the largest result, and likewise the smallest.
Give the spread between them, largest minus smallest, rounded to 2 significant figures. 0.59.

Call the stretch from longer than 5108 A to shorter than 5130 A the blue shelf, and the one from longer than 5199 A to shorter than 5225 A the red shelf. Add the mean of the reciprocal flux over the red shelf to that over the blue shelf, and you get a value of 0.228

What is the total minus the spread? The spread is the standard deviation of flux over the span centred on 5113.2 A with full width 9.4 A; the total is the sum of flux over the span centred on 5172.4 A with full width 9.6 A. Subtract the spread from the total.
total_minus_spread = 32.9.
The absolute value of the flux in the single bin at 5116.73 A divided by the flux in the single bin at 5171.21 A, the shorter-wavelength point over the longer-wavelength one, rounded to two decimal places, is 1.12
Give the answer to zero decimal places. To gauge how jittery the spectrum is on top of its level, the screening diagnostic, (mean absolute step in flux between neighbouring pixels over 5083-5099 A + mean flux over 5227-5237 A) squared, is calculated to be 76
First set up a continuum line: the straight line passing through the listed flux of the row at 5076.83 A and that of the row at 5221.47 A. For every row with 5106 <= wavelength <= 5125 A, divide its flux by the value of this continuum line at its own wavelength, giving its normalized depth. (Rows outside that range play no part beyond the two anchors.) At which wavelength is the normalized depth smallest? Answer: 5121.44 A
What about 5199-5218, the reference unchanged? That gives 5209.46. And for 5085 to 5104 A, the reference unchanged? 5097.91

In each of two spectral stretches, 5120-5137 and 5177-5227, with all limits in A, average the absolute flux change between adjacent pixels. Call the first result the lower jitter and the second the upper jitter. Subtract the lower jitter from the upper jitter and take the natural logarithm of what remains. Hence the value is -2.5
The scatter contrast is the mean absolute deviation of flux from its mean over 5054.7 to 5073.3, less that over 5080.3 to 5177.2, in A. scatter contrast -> -0.11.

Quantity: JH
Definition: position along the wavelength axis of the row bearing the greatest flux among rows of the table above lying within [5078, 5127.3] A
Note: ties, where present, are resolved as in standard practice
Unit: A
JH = 5116.73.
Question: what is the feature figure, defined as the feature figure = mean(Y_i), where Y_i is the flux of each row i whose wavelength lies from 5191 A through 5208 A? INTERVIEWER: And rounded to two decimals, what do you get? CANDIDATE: 8.53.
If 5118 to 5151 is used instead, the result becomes 8.85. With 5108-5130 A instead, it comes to 8.91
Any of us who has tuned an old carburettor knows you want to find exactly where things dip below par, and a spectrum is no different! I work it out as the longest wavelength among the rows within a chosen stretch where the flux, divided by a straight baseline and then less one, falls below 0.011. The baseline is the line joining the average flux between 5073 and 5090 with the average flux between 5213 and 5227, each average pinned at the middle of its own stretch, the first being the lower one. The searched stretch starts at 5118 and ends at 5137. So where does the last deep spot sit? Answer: 5135.62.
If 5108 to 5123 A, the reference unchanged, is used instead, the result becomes 5121.44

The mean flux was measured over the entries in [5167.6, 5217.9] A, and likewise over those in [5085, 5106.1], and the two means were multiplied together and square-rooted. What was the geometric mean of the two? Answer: 8.72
